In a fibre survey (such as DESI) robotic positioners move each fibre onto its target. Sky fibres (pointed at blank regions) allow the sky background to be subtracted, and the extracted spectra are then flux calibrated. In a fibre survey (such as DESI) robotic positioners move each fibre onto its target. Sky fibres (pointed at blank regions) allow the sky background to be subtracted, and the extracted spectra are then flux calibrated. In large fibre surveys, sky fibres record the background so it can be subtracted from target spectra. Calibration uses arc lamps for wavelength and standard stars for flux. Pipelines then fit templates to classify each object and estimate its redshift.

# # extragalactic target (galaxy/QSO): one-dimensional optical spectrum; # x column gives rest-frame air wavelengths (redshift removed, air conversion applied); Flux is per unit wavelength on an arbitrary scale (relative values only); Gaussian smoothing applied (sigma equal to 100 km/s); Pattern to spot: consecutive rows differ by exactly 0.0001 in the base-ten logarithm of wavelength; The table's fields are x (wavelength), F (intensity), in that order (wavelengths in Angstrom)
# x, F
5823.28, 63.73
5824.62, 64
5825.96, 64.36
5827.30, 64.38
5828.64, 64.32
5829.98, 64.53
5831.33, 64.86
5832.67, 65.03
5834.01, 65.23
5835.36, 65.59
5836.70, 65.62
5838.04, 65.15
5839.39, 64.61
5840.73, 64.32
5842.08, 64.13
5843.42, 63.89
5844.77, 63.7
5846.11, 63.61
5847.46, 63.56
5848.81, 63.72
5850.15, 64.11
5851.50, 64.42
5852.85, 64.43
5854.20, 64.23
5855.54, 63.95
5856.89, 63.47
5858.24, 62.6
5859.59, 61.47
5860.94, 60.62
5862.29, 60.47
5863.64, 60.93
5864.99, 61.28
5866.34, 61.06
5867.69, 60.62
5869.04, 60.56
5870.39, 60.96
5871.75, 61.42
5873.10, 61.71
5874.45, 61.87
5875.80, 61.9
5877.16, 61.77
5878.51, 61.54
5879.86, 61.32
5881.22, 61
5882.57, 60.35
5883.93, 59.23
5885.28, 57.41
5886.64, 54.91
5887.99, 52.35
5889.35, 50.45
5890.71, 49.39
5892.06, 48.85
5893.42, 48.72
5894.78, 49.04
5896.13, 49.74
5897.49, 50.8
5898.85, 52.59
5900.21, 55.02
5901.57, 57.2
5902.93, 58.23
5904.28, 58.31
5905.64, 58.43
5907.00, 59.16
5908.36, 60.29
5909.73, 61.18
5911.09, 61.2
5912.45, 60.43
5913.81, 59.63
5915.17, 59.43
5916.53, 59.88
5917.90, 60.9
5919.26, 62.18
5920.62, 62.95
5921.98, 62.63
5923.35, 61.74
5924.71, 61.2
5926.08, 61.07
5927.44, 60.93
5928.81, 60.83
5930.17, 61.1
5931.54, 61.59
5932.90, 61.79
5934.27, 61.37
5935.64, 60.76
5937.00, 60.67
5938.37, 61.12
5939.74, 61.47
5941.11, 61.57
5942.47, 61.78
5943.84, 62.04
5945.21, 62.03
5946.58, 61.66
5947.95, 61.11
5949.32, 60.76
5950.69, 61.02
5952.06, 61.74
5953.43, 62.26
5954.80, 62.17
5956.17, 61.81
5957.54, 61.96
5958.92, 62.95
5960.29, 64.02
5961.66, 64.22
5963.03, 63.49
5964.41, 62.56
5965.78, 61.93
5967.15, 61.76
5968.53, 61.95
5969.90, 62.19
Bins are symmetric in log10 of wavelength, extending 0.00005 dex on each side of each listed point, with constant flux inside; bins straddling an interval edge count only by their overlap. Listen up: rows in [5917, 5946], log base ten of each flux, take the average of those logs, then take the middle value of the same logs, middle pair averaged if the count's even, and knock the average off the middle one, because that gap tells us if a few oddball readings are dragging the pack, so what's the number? 0.000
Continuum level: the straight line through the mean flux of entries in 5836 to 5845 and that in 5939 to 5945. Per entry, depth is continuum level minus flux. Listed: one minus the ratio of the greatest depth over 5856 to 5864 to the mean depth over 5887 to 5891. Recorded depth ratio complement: 0.7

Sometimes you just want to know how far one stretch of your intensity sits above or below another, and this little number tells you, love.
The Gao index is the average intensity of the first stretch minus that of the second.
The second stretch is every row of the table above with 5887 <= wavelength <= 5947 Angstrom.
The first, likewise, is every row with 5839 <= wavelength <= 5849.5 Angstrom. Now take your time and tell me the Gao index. 5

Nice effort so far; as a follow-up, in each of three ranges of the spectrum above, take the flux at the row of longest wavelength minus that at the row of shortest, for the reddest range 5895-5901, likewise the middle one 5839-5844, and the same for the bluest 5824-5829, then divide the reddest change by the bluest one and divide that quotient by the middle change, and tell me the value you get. -23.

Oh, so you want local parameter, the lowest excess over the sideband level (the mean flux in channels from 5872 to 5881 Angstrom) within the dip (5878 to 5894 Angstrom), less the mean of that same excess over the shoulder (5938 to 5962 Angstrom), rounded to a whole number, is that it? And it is -13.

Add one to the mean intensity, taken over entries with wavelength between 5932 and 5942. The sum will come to 62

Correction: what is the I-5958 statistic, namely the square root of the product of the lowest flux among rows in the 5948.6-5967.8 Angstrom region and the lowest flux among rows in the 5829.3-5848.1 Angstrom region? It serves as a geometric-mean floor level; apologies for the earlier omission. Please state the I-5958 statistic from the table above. 62.1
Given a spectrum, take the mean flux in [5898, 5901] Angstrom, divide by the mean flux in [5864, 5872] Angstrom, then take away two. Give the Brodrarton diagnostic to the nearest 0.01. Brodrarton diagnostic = -1.12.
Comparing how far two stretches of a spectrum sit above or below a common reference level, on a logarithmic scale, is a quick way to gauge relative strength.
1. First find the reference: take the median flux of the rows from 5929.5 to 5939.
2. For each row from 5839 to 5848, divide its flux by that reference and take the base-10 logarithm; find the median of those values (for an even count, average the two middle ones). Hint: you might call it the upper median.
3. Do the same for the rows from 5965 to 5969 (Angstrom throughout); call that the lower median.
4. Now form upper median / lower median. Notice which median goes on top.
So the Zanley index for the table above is 3.4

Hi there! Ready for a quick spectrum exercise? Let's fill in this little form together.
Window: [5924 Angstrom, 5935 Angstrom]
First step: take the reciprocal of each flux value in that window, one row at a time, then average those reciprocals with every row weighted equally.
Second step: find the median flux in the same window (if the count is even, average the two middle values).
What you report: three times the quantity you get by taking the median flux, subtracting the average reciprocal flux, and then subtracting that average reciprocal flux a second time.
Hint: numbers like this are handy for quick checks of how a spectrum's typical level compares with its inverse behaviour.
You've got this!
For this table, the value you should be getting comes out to 183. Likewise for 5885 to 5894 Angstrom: 151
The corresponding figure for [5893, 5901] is 151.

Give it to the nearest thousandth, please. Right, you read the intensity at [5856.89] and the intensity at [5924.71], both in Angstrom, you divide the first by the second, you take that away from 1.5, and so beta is 0.463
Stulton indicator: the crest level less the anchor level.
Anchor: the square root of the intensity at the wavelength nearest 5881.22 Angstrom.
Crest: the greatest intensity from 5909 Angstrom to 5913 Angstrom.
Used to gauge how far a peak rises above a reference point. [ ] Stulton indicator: 53.4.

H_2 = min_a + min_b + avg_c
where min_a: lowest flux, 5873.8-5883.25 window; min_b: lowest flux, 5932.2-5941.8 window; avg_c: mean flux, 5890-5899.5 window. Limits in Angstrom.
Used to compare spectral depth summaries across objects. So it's 171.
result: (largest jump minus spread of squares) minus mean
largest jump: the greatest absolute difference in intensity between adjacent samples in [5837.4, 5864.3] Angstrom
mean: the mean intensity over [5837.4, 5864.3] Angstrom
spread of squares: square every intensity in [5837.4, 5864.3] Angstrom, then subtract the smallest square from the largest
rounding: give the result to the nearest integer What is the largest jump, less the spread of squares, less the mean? -650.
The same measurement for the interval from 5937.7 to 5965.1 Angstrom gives -493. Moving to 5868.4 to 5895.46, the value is -1513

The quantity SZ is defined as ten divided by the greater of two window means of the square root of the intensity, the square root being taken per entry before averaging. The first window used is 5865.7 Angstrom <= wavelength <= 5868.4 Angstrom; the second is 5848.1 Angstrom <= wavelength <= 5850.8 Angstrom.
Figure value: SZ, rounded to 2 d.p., 1.25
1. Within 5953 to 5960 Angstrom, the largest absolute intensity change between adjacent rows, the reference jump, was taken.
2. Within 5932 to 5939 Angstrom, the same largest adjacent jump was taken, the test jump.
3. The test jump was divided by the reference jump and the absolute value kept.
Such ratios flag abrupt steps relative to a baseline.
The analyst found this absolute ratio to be 0.6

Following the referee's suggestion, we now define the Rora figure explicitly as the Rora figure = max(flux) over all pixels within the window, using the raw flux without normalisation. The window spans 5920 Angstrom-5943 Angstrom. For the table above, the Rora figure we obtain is 62.95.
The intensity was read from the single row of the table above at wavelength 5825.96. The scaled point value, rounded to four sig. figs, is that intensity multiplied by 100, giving 6436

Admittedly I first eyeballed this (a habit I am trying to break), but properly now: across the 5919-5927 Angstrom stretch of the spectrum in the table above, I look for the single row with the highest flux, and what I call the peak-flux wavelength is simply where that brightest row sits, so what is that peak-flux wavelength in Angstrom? 5920.62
